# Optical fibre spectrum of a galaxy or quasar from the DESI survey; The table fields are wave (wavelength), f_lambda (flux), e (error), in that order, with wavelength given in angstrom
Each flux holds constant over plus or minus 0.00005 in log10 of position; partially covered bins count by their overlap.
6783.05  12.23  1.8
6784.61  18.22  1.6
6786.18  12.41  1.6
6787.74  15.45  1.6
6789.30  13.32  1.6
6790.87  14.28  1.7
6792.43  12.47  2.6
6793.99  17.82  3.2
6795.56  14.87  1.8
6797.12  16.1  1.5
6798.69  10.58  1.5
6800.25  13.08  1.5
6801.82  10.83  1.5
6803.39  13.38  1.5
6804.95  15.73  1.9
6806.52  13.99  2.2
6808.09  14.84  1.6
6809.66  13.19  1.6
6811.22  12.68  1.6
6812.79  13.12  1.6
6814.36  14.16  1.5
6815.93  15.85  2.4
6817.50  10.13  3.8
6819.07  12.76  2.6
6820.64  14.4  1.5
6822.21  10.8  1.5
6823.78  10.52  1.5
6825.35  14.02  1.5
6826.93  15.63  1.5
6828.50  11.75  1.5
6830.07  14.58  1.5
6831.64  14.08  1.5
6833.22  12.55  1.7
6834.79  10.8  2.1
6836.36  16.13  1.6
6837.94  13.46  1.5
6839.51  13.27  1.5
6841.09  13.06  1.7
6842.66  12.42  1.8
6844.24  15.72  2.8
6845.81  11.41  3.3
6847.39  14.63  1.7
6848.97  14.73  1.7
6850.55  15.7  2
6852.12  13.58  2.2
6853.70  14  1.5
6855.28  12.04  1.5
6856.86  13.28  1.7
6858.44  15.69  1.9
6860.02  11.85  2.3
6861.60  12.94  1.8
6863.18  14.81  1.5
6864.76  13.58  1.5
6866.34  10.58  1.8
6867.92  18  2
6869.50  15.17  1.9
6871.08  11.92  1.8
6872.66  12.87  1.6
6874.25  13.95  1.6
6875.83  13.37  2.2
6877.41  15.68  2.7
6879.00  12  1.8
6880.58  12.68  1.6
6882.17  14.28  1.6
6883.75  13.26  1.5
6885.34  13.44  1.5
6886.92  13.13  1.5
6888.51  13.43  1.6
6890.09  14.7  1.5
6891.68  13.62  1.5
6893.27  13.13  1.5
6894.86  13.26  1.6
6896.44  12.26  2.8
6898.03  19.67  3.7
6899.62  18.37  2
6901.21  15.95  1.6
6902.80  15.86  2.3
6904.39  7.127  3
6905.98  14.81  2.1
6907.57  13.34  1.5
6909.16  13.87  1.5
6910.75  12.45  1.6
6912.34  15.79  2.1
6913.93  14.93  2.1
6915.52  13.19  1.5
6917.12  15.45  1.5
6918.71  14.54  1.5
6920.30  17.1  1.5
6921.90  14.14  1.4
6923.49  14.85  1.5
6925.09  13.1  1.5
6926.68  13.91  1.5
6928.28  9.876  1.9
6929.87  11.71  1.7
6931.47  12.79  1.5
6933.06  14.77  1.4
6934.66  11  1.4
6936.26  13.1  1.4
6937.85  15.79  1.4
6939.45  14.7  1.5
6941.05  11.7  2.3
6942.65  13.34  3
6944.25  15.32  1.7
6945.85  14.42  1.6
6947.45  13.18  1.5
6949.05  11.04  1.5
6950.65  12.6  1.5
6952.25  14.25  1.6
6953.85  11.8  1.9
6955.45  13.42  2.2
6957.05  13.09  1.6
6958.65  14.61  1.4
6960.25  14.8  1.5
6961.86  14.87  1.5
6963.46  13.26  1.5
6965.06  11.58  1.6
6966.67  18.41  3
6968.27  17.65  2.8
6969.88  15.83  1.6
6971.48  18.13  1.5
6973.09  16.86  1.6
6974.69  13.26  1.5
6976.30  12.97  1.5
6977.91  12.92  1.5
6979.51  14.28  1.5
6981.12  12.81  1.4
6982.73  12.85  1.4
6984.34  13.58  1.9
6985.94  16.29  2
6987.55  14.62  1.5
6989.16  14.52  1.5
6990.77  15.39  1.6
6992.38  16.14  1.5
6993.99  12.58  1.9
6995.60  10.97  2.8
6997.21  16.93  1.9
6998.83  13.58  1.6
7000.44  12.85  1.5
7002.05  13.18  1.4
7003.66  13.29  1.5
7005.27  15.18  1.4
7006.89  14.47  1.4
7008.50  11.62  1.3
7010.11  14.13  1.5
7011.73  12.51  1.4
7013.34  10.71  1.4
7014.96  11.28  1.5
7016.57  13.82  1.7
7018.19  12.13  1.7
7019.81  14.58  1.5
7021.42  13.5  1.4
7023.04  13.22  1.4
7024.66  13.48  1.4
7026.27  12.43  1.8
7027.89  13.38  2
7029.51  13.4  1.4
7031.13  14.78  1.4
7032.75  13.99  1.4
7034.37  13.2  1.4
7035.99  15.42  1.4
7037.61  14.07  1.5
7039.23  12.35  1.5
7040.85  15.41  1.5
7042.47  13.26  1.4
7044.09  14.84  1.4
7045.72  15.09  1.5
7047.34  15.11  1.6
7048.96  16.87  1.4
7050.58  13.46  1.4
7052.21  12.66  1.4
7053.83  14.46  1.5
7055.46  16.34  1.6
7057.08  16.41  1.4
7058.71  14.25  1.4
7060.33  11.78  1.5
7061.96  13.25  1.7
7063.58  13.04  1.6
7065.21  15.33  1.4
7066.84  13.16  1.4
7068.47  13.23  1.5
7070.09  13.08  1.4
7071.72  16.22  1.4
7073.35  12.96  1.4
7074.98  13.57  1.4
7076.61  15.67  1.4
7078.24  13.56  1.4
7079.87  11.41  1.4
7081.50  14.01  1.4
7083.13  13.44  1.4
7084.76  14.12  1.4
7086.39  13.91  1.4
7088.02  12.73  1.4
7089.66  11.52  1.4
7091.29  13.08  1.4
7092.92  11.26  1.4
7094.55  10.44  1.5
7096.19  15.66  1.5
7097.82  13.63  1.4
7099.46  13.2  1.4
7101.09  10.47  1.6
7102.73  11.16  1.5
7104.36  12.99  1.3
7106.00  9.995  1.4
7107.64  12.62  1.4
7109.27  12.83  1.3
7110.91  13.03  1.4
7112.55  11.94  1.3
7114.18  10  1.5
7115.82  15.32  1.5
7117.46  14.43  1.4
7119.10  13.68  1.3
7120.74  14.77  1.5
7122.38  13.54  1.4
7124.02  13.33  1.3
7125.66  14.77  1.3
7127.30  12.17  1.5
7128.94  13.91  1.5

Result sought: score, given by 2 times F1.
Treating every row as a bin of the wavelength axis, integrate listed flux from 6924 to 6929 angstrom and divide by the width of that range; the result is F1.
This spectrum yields 24.9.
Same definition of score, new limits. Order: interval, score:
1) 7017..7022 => 26.9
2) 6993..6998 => 27.2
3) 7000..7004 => 26.2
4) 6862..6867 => 26.1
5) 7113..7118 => 26.2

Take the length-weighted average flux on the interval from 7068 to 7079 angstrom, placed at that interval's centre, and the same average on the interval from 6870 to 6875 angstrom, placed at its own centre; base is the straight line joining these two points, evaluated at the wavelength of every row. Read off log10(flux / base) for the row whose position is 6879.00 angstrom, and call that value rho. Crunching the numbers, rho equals -0.037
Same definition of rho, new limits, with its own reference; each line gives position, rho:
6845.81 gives -0.053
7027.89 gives -0.015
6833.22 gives -0.009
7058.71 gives 0.008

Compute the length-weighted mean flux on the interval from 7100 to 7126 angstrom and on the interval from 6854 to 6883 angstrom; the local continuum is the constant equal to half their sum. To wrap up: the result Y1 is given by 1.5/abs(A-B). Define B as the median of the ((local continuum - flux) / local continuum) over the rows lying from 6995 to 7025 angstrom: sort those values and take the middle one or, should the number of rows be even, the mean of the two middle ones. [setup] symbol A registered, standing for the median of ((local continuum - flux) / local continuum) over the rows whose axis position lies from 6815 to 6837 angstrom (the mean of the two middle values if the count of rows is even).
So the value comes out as 198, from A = -0.02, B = -0.008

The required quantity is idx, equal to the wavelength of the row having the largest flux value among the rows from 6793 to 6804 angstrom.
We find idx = 6793.99 angstrom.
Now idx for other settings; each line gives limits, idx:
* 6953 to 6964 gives 6961.86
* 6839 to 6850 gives 6844.24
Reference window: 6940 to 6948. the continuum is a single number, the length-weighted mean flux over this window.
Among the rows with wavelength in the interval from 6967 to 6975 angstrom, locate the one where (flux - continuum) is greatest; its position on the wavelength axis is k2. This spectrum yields 6971.48 angstrom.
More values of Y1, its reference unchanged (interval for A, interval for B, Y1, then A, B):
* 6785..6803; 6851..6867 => 180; -0.01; -0.018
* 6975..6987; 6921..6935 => 152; 0.02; 0.007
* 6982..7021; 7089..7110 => 21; -0.03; 0.043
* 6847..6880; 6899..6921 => 15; -0.03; -0.128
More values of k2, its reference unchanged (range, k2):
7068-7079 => 7071.72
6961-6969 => 6966.67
